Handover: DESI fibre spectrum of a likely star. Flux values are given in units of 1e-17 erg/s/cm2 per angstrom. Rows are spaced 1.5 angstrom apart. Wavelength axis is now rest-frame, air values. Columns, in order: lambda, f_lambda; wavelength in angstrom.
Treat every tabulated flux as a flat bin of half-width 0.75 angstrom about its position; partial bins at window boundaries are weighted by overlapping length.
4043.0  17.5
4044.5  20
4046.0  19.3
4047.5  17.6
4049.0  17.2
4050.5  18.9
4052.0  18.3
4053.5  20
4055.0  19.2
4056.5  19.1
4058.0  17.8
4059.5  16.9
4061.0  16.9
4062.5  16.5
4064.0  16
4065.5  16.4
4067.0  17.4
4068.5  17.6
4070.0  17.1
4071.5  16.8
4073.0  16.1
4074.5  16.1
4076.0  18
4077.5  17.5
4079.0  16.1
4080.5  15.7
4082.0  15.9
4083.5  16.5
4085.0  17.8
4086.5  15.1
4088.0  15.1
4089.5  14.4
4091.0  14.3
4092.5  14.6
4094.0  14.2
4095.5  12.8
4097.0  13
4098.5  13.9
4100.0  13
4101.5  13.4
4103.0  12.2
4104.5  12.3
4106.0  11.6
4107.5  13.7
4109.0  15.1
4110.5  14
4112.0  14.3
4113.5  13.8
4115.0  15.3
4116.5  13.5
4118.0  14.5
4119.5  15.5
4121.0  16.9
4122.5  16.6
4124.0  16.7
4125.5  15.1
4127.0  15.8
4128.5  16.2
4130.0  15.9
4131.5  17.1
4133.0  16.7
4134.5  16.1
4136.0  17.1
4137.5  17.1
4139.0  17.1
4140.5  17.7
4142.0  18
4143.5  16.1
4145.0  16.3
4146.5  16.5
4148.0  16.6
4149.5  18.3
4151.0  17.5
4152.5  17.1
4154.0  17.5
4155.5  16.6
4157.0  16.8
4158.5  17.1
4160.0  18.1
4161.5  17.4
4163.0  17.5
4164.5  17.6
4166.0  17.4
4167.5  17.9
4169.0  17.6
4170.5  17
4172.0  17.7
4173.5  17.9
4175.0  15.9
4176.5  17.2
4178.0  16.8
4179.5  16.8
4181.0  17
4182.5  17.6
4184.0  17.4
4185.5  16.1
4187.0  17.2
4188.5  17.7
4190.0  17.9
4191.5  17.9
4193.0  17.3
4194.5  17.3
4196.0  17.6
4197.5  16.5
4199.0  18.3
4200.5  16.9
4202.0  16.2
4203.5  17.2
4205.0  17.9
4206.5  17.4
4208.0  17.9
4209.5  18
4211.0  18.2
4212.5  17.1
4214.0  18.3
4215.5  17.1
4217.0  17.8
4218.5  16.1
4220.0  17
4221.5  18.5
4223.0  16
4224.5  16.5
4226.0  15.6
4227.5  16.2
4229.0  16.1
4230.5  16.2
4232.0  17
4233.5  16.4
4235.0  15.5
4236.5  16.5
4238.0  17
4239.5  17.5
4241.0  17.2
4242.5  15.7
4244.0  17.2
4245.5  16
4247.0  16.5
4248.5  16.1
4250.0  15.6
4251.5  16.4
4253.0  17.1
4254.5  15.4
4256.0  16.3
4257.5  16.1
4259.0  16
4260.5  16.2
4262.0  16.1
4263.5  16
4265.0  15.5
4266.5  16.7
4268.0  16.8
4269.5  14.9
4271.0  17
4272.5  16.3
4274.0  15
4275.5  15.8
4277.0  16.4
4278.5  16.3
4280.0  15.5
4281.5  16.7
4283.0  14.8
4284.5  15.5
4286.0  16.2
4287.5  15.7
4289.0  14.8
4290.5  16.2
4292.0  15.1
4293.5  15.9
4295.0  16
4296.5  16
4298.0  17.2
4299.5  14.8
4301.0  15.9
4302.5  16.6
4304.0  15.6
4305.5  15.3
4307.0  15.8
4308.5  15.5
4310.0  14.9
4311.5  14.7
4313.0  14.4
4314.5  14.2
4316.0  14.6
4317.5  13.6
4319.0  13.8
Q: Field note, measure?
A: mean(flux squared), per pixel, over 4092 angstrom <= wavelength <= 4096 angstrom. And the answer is 193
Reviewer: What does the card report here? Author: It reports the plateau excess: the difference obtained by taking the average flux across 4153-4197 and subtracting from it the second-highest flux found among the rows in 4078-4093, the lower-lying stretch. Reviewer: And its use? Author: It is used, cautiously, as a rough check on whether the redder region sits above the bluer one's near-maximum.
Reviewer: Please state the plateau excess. 0.80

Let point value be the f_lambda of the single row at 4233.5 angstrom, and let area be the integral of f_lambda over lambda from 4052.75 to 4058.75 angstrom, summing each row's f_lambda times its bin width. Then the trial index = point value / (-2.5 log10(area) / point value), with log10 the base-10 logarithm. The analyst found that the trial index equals -52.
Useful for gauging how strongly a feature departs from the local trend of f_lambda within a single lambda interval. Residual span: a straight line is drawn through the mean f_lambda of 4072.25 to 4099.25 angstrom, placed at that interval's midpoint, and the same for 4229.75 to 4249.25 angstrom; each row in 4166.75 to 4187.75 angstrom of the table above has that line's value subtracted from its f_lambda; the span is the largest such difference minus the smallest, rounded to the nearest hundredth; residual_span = 2.06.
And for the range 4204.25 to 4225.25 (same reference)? 2.51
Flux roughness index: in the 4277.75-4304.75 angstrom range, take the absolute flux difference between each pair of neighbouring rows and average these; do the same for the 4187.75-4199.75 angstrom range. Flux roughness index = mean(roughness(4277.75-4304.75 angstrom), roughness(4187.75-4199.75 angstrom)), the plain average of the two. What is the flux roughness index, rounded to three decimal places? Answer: 0.771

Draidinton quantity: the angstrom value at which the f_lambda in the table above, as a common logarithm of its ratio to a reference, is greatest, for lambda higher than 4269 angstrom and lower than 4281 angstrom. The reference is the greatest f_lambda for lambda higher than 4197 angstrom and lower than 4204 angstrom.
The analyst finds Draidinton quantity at 4271.0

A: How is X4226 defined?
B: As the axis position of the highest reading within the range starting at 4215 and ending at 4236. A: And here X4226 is 4221.5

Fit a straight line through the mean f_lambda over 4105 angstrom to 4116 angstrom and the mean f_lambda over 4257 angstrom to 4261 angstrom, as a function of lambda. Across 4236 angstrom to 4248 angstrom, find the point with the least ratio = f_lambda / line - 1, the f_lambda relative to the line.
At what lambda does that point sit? 4242.5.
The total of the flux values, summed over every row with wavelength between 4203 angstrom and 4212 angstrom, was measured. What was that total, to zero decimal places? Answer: 107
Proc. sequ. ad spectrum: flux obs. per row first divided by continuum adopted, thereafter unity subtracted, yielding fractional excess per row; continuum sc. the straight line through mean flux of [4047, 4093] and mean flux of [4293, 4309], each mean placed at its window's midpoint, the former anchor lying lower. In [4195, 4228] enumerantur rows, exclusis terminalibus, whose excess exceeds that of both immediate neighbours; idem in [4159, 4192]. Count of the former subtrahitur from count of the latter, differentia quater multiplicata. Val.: -8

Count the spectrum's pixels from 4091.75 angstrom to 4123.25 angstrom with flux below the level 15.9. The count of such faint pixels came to 19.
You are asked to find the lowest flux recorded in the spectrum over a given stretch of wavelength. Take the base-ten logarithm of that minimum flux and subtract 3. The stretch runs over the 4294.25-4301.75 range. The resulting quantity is -1.83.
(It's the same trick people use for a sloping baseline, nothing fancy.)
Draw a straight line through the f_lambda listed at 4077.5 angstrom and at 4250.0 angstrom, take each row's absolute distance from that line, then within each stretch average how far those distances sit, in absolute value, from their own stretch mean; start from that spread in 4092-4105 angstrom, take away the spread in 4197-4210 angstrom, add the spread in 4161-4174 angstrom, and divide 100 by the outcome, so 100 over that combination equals 378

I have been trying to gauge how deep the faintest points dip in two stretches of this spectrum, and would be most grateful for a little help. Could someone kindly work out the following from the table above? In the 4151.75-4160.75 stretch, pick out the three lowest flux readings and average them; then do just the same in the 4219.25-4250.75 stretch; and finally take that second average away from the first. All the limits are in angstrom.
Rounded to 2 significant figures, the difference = 1.3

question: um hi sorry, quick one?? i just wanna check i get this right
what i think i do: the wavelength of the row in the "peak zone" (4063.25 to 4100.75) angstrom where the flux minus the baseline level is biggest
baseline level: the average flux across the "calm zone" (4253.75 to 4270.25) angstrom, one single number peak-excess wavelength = 4076.0 angstrom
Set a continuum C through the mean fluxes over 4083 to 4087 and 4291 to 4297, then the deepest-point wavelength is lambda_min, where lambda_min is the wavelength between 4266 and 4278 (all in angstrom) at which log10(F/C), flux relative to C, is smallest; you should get 4269.5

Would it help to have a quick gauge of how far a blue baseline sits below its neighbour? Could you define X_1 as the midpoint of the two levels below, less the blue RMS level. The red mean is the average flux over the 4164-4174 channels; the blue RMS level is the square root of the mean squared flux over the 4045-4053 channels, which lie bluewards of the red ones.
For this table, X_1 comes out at -0.35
